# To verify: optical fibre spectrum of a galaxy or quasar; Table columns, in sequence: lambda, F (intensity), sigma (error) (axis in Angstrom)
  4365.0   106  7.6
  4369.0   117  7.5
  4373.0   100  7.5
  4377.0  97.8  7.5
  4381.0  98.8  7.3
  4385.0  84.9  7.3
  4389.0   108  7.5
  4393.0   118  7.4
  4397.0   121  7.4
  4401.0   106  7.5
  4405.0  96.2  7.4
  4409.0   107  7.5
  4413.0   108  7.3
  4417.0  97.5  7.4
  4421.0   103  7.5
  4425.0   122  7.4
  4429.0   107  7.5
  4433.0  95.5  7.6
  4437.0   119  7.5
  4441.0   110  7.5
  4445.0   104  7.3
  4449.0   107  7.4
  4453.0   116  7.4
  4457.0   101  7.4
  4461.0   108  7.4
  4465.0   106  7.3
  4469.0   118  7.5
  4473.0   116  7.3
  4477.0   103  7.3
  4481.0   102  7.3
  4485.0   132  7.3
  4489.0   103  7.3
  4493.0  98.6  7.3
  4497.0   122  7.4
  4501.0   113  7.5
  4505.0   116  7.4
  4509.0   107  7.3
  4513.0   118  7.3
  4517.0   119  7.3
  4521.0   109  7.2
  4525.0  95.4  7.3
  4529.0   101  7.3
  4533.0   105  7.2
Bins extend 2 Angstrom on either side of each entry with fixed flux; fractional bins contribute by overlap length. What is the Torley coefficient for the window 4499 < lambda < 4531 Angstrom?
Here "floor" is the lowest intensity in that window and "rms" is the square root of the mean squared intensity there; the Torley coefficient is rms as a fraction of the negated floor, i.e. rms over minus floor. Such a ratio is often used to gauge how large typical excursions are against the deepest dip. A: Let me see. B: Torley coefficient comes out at -1.15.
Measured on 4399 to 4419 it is -1.07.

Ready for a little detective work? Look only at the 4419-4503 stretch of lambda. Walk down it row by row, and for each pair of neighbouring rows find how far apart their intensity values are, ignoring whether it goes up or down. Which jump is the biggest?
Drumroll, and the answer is 30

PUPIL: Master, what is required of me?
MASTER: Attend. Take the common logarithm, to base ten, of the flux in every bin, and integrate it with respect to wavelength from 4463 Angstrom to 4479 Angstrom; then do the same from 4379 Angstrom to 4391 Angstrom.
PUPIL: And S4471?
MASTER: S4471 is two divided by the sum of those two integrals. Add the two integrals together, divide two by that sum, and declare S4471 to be 0.035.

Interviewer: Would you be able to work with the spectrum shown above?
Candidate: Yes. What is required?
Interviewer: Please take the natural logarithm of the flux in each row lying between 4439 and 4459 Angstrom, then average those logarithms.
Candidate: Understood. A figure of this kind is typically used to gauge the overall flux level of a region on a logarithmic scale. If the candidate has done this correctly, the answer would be 4.68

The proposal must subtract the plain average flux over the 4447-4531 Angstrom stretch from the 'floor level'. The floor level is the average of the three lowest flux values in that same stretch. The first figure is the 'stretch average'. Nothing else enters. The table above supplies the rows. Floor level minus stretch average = -12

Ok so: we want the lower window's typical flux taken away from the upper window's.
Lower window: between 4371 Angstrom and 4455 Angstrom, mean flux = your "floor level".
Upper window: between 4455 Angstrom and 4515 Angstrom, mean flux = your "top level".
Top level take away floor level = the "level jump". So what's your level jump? 4.9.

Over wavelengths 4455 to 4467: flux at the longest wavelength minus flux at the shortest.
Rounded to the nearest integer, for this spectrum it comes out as 5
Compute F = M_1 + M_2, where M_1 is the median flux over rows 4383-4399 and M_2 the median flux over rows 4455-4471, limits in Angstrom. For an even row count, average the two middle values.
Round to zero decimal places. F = 220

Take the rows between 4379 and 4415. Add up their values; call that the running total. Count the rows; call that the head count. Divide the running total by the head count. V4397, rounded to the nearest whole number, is 105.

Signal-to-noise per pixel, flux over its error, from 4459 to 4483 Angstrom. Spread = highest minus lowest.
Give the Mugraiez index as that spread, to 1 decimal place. 1.9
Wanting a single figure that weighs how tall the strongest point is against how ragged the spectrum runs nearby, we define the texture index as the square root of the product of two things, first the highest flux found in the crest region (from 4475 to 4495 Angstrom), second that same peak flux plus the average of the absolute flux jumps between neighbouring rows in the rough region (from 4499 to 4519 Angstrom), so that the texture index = 135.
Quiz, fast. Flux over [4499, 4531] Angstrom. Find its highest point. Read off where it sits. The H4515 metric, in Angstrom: 4517.0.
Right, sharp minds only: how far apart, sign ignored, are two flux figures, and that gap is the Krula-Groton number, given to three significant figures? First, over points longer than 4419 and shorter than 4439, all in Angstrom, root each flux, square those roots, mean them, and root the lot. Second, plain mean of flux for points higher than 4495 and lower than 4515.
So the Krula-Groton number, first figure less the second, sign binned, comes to 105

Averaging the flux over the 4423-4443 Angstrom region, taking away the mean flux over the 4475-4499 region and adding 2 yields 2.6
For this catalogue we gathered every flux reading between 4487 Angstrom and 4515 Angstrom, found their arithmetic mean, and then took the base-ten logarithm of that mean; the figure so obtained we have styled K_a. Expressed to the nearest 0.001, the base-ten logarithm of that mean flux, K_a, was 2.046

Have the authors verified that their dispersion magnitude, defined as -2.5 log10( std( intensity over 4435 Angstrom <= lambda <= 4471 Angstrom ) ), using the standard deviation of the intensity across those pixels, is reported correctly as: -2.0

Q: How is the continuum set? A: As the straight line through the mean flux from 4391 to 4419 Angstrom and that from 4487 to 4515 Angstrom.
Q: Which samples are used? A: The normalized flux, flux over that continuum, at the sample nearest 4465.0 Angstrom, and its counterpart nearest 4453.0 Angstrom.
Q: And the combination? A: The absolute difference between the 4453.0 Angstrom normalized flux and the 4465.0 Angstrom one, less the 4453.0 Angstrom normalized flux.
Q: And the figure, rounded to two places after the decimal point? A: -0.97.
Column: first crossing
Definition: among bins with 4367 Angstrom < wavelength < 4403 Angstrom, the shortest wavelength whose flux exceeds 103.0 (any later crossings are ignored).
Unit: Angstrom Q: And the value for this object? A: 4369.0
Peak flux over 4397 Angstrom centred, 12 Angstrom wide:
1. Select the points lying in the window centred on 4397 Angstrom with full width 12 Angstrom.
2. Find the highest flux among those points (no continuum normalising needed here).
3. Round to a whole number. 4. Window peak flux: 121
